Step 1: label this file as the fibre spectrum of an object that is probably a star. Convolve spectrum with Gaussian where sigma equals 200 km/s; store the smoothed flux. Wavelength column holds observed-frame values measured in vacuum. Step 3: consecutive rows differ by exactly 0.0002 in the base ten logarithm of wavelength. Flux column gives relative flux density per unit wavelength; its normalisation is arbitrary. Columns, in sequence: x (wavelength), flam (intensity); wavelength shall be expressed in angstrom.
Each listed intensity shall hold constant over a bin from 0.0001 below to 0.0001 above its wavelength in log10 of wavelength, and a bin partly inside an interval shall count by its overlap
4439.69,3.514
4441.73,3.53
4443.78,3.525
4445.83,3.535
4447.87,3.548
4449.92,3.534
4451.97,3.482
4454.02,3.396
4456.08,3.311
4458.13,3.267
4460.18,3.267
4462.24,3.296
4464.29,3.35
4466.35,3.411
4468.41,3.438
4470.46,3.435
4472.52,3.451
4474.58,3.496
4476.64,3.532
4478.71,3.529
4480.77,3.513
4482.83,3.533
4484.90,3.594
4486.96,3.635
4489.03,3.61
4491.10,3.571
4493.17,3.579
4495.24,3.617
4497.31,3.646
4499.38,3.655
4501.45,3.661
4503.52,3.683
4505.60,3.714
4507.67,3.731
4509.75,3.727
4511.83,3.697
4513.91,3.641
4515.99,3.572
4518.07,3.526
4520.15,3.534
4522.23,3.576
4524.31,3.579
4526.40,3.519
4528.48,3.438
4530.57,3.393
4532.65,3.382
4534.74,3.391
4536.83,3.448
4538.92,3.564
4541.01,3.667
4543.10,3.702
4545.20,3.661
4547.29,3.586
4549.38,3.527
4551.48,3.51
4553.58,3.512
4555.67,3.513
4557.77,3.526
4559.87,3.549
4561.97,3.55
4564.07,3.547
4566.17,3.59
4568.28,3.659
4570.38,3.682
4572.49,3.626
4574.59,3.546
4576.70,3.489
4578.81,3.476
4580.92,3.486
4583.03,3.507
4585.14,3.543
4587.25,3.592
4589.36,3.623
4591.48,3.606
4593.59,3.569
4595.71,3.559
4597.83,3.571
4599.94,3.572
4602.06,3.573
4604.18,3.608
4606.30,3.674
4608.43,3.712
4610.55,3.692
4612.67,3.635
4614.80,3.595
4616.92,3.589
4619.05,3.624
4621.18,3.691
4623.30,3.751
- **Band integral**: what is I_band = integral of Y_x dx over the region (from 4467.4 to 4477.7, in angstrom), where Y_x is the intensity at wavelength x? 35.7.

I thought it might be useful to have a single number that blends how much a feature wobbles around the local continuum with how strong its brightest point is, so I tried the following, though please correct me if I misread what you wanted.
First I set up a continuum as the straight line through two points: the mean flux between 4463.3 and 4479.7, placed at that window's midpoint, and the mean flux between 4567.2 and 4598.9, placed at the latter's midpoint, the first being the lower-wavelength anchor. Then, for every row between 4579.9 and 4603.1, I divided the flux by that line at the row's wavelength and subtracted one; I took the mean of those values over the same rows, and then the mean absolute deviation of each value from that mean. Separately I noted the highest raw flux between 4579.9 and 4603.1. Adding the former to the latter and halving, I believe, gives 1.82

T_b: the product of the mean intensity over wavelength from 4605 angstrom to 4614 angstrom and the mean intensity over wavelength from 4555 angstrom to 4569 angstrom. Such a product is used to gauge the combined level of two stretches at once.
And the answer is 13.1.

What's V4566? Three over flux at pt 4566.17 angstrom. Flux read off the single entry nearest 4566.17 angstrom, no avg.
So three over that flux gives 0.836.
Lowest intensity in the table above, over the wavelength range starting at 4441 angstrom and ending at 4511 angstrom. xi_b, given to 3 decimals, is 3.267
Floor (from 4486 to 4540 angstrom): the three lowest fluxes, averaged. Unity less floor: -2.39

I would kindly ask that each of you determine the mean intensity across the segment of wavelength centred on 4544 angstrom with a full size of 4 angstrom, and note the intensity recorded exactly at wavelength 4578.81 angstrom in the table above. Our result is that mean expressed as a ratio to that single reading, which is 1.06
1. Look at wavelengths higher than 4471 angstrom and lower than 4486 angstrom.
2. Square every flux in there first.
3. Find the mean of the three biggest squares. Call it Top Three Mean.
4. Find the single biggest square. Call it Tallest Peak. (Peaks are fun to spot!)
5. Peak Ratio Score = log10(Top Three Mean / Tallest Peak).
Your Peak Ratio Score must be -0.010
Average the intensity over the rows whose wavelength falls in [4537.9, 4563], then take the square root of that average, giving 1.890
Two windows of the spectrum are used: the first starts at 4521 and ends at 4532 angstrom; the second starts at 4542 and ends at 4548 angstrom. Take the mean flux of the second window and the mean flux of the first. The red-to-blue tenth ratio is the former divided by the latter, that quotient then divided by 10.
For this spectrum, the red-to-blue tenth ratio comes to 0.104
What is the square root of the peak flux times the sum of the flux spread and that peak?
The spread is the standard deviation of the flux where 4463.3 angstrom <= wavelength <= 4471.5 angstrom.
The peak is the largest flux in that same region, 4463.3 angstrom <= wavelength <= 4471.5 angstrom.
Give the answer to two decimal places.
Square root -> 3.46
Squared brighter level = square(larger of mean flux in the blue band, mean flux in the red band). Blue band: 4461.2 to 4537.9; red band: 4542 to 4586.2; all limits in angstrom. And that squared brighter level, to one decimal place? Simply 12.7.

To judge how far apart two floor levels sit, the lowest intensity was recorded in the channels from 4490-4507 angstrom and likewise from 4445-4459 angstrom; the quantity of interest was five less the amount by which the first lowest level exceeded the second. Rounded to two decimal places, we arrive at 4.70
